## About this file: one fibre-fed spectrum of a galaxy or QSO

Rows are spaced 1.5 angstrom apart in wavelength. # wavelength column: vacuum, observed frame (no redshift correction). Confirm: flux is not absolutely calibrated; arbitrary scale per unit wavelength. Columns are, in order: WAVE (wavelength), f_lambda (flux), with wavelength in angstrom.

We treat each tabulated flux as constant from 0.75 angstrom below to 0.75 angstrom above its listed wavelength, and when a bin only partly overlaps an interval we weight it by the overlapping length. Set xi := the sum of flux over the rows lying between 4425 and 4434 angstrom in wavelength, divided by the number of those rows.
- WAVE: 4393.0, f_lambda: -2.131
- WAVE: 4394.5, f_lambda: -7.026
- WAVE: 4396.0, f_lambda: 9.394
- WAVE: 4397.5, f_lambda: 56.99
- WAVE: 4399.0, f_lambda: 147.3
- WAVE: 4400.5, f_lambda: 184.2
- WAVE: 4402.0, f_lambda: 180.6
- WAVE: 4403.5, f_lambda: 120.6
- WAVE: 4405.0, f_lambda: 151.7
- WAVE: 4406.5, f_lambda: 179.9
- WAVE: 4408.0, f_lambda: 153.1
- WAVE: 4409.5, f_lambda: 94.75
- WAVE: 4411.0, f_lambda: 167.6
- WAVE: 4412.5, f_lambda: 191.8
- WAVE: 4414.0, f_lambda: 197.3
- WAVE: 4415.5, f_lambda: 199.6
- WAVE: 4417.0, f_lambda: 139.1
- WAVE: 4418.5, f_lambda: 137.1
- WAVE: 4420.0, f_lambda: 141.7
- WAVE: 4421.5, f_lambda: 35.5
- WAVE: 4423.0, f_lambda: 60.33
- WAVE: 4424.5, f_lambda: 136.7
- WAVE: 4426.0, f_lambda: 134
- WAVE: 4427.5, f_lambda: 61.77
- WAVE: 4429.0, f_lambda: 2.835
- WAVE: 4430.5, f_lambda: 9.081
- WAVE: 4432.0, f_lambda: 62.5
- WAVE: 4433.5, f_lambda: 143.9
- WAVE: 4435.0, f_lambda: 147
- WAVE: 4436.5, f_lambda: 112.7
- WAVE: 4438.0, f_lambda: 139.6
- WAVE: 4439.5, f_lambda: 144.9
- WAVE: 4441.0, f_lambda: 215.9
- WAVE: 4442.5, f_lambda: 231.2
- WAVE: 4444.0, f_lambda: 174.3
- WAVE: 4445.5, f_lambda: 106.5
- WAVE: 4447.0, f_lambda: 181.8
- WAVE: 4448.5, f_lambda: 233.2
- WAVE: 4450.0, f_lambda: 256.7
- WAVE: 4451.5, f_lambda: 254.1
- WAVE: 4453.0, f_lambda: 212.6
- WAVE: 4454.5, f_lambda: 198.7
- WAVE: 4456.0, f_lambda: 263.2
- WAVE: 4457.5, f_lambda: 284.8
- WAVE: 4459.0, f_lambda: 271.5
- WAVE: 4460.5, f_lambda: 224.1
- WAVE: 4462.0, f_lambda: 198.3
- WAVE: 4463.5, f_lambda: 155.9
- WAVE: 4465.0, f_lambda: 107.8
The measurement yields 69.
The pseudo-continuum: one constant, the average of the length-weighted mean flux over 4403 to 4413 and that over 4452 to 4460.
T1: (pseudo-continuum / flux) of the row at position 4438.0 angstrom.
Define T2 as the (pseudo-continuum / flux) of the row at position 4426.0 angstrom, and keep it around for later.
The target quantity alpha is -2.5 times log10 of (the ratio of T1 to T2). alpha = 0.04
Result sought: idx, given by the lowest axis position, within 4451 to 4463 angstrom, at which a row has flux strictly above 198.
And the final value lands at 4451.5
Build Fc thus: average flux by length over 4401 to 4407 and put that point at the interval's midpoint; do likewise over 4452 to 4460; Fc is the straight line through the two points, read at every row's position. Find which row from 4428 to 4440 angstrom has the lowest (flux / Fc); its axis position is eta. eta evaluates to 4429.0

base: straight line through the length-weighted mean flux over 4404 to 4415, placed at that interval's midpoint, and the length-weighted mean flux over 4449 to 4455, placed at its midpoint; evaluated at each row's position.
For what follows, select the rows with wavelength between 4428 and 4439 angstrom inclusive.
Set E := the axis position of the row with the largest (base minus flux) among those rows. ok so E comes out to 4429.0 angstrom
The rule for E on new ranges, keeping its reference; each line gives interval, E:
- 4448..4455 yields 4454.5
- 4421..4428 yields 4421.5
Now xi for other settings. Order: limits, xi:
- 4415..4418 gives 169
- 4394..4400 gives 52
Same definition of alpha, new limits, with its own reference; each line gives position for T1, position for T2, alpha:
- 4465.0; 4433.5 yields -0.31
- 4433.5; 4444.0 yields -0.21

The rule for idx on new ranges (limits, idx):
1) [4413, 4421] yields 4415.5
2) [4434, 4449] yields 4441.0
